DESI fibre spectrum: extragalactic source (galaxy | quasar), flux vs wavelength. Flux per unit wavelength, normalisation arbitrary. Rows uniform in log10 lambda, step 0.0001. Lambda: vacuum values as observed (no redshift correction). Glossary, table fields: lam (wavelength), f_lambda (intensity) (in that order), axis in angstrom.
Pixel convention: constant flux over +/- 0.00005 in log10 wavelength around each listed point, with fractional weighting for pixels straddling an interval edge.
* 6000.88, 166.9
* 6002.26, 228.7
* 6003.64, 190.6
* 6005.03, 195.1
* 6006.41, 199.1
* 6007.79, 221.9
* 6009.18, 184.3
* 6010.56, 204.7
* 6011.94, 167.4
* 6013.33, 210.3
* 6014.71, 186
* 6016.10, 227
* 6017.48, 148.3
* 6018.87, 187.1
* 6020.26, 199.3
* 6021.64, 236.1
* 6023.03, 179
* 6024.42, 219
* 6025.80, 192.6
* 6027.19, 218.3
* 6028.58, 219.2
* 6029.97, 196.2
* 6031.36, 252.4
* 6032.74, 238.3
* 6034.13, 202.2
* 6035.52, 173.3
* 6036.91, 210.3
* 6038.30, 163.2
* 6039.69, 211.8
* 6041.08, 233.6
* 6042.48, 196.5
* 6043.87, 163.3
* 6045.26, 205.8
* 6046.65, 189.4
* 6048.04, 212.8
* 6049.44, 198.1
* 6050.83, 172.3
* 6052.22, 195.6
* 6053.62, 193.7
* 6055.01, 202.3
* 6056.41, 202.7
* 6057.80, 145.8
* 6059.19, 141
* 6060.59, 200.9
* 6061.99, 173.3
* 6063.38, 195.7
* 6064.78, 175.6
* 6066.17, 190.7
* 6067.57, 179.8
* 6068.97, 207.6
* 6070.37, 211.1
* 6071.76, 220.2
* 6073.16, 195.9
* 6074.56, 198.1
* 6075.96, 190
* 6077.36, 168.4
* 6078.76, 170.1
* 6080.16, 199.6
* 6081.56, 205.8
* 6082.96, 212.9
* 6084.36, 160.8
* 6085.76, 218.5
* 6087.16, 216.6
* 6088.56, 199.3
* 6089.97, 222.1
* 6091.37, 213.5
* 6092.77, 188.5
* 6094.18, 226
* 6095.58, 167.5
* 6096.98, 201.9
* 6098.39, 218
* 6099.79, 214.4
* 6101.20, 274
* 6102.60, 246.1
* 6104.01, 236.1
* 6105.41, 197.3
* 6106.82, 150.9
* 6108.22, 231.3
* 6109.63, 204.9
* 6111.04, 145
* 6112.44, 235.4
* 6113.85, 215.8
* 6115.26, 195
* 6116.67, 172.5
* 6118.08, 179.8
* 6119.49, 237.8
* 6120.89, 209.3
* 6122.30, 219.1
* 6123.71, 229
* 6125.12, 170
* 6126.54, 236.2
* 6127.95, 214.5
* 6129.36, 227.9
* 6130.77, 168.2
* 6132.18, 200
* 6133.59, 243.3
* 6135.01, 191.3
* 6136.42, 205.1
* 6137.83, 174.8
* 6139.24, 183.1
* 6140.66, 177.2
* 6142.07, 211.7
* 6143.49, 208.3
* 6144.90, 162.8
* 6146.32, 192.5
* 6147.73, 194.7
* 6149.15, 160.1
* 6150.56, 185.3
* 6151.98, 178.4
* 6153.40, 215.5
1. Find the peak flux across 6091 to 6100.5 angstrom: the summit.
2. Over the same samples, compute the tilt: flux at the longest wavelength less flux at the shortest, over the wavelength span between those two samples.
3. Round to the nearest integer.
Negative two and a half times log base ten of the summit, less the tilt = -6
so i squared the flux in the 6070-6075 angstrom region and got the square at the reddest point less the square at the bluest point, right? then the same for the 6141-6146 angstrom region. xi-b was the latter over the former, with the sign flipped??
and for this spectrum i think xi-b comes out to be -3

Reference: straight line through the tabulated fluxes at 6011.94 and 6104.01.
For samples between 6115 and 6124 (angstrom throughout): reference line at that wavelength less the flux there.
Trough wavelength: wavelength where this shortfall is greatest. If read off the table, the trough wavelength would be 6116.67 angstrom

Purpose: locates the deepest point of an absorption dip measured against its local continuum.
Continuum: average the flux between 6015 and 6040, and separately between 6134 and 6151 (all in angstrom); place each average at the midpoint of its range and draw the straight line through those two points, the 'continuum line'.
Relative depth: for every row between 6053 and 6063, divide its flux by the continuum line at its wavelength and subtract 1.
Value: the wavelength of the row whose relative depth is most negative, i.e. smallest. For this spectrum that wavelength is 6059.19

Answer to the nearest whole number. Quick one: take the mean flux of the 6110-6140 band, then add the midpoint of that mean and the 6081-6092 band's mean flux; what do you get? 407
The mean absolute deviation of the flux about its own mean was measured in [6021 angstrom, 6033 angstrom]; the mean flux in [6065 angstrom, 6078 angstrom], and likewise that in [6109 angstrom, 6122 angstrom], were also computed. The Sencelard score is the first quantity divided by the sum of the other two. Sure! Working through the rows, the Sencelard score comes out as 0.0464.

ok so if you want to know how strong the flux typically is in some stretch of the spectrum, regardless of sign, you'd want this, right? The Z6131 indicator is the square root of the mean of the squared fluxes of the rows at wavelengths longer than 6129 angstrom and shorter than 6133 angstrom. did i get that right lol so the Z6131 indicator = 200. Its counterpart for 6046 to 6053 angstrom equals 194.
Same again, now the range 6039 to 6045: 203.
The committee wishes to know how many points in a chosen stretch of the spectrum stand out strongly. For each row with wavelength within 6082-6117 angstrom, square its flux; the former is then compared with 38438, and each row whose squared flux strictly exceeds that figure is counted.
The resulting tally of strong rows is 18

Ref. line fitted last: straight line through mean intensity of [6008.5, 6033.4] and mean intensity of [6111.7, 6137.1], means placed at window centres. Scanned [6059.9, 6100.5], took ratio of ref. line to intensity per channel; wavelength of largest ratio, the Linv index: 6084.36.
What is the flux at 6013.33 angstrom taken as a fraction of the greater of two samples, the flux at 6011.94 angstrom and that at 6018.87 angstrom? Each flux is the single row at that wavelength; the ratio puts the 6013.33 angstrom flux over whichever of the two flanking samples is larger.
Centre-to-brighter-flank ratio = 1.12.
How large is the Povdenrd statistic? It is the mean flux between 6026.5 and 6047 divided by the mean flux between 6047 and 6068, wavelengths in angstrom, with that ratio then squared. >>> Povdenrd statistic 1.22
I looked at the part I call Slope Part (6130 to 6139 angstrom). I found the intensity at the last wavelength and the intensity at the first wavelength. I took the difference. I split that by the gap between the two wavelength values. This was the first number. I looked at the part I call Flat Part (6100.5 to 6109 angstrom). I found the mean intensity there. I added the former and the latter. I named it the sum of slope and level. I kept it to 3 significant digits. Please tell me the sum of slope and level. 224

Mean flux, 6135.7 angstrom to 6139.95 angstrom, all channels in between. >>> 188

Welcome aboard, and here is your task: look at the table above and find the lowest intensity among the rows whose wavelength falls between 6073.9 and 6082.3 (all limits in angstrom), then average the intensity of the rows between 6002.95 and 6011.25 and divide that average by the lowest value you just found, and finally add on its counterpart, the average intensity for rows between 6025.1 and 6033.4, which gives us 221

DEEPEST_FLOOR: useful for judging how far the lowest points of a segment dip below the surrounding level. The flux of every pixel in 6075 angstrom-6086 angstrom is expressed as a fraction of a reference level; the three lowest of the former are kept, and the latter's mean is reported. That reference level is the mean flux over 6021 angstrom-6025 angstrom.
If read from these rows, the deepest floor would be 0.79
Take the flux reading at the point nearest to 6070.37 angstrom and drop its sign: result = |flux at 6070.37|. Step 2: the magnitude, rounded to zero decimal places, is 211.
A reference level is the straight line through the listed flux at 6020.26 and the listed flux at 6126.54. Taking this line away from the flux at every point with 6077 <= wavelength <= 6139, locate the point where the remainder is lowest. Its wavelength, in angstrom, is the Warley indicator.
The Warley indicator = 6111.04 angstrom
